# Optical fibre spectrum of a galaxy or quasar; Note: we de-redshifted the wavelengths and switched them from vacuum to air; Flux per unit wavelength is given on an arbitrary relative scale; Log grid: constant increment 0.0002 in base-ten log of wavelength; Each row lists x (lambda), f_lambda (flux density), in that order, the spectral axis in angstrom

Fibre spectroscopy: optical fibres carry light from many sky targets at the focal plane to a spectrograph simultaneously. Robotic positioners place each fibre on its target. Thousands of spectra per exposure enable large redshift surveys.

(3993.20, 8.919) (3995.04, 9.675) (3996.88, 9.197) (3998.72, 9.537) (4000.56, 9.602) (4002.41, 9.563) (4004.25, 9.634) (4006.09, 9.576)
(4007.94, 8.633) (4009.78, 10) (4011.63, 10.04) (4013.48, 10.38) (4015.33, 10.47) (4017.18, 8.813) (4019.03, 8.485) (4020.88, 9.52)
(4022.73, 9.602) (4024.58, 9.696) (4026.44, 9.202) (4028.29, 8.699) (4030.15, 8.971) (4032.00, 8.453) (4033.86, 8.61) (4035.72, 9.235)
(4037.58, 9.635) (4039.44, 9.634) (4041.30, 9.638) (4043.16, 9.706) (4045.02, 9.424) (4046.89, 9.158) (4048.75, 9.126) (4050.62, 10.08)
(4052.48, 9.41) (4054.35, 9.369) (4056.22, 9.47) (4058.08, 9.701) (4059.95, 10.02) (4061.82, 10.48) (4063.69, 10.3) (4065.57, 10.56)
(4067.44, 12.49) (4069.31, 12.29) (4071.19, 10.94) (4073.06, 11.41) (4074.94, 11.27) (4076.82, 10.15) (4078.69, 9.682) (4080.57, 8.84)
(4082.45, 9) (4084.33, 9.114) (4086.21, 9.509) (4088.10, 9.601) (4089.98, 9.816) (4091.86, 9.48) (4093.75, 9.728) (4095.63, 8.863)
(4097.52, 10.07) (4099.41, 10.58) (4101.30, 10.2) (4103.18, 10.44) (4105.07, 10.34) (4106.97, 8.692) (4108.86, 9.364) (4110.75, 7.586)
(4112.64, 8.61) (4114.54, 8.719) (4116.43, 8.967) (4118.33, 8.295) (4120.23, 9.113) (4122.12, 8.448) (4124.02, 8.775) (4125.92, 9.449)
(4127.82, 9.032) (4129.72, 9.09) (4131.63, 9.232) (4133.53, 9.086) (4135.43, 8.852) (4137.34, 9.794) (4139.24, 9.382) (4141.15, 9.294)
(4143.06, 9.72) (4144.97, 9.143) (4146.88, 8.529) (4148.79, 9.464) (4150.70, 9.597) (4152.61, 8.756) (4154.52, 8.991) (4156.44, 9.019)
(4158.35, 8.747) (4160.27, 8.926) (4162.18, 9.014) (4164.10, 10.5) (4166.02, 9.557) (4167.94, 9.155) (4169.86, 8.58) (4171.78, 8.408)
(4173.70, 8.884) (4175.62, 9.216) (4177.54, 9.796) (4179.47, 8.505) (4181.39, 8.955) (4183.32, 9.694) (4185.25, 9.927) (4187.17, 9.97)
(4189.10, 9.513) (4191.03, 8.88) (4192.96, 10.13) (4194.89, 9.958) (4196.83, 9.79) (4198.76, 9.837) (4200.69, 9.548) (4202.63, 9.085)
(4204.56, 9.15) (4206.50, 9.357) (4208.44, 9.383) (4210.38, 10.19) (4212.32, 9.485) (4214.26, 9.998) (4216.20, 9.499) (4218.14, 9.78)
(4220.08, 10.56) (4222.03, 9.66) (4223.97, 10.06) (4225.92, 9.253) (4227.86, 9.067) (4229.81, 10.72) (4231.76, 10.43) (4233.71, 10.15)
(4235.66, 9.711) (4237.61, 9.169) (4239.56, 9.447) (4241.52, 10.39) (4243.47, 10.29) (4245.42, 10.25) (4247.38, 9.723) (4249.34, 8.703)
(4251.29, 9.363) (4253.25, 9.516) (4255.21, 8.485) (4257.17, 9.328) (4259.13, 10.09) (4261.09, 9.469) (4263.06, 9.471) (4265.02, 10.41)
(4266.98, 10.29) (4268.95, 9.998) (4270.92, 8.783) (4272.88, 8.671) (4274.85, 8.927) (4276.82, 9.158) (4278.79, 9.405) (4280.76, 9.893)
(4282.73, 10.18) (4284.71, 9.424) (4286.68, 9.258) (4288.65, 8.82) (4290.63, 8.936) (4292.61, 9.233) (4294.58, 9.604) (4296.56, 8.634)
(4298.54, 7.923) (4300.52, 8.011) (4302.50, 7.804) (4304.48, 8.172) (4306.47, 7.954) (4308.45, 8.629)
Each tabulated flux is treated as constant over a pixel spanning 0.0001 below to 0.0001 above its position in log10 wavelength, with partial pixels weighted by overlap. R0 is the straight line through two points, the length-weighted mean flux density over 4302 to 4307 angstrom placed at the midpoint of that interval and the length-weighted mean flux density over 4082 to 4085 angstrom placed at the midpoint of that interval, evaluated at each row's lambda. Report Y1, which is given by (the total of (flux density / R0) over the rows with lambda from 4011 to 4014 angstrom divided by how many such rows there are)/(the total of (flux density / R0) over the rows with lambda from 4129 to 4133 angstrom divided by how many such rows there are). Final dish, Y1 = 1.05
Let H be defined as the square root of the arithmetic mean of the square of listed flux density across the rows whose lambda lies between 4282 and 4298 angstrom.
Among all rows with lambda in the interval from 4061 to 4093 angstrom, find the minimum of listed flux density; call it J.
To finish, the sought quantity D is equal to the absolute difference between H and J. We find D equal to 0.4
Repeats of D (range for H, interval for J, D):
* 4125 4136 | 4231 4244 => 0.0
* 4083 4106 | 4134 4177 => 1.4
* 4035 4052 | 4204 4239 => 0.5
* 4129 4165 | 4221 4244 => 0.2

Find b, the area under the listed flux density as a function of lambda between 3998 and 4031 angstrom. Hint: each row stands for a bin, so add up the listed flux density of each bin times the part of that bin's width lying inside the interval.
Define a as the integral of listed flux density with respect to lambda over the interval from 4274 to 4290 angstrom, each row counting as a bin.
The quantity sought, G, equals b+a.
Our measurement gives 462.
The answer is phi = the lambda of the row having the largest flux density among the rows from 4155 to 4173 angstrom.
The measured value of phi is 4164.10 angstrom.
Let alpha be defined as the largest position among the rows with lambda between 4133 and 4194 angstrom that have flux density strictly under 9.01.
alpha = 4191.03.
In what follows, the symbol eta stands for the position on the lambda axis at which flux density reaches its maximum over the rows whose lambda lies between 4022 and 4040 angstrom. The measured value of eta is 4024.58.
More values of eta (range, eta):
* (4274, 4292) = 4282.73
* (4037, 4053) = 4050.62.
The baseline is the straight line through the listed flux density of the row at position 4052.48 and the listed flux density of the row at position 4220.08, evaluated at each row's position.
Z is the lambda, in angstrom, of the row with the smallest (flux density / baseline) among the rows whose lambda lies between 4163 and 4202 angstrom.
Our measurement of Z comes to 4171.78 angstrom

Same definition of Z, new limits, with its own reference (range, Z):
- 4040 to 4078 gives 4048.75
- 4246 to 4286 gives 4255.21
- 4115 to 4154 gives 4118.33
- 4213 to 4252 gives 4249.34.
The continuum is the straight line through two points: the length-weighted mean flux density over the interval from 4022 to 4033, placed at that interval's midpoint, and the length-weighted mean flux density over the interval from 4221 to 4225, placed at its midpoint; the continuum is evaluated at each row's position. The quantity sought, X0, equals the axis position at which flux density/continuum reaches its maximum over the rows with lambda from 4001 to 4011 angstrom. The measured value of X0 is 4009.78 angstrom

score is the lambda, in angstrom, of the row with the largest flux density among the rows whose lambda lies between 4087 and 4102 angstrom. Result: 4099.41 angstrom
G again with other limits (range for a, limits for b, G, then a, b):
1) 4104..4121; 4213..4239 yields 406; 151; 256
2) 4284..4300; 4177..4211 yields 467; 143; 324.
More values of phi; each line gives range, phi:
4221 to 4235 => 4229.81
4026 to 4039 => 4037.58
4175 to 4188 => 4187.17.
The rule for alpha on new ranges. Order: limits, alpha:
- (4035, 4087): 4082.45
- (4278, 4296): 4290.63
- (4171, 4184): 4181.39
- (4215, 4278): 4274.85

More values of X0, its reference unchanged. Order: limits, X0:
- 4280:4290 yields 4282.73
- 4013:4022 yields 4015.33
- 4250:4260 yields 4259.13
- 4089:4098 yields 4097.52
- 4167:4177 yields 4175.62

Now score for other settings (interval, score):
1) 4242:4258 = 4243.47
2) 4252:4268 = 4265.02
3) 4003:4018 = 4015.33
